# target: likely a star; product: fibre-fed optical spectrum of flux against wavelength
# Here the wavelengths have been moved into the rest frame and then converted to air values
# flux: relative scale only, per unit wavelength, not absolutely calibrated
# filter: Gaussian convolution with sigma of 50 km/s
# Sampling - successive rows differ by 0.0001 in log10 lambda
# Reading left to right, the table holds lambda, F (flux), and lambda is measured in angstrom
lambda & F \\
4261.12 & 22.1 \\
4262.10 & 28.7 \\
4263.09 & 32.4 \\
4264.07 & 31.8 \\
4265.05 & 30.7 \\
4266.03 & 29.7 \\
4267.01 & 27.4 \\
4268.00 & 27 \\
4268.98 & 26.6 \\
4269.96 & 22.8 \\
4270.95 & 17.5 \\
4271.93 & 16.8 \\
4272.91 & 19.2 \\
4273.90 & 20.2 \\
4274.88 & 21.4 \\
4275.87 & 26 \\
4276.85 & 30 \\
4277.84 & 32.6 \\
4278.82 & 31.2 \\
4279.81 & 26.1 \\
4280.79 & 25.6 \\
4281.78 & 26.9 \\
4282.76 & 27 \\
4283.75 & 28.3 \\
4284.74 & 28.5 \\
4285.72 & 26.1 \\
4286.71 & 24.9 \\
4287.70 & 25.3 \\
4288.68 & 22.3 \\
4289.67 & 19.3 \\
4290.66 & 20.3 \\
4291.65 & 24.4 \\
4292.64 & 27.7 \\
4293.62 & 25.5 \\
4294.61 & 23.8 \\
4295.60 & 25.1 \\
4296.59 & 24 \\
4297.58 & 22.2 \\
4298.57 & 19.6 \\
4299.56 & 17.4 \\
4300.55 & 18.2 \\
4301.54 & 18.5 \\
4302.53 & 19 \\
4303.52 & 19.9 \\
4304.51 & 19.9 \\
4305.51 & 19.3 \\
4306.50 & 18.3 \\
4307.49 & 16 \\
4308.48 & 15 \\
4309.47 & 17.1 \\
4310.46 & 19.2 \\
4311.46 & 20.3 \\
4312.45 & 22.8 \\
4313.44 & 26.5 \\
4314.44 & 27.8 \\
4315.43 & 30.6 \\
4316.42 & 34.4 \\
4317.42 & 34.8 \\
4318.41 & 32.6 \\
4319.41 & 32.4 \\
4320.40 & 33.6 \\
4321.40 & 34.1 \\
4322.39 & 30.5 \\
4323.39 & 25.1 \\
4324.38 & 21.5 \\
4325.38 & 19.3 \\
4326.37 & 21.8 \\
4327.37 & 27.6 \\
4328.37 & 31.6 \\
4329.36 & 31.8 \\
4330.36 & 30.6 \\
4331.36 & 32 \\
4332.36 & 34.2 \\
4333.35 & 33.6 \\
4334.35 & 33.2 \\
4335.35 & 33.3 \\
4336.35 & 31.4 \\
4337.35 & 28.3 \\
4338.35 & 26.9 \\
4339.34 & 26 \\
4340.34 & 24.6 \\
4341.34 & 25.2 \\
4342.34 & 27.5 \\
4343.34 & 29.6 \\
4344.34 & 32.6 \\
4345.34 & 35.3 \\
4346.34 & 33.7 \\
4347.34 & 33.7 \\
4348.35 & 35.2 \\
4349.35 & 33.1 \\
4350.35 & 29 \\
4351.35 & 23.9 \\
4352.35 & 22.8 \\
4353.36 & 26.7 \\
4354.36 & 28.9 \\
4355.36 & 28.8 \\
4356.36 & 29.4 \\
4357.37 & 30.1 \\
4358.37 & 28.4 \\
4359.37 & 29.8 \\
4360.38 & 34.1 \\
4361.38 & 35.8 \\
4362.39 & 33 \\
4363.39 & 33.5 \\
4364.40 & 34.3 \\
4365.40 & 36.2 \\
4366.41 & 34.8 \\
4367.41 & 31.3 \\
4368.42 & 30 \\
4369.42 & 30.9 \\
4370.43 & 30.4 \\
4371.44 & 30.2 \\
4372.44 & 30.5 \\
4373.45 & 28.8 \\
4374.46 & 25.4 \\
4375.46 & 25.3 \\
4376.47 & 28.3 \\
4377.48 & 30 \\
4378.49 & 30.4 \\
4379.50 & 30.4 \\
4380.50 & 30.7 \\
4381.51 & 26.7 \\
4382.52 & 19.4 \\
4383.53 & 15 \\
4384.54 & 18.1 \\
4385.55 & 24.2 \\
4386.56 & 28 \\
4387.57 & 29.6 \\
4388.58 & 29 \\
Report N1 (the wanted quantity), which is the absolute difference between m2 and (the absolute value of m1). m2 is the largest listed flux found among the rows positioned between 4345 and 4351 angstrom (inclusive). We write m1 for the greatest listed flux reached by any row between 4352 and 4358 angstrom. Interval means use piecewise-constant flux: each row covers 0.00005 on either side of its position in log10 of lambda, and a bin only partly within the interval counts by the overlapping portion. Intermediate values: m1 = 30.1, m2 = 35.3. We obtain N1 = 5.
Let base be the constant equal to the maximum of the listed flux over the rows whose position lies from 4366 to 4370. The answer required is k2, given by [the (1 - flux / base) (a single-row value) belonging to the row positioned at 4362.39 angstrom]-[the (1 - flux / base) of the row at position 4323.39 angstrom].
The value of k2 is -0.2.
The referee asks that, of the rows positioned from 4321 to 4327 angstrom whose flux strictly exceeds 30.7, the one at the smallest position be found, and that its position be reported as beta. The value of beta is 4321.40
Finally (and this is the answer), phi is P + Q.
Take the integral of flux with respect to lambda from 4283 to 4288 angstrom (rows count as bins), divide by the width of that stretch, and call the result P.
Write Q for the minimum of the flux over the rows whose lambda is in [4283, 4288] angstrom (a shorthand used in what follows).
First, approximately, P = 26.7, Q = 24.9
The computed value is 52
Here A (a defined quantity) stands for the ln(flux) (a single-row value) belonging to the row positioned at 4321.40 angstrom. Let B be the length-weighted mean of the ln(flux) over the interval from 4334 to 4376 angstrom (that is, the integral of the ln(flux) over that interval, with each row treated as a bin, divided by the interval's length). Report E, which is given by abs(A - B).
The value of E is 0.13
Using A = 3.53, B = 3.40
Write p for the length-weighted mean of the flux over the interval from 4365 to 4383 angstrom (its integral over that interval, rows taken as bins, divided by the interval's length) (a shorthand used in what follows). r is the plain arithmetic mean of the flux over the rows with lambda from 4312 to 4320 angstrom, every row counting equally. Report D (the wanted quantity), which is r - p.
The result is 1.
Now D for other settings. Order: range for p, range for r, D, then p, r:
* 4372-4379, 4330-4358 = 2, 28.3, 30.0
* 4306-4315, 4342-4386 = 9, 20.4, 29.5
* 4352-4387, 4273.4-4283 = -2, 28.9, 26.7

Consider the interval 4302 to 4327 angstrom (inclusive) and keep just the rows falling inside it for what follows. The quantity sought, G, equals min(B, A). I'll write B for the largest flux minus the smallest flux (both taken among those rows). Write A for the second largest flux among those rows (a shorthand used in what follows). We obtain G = 20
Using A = 34.4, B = 20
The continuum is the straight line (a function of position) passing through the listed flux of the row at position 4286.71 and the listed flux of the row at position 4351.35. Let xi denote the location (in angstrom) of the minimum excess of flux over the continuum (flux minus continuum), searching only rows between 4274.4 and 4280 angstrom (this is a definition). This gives 4274.88 angstrom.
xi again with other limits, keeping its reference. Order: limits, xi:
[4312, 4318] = 4312.45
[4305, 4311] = 4308.48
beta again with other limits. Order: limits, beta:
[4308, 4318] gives 4316.42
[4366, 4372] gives 4366.41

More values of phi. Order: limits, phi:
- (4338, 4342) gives 50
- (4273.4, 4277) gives 44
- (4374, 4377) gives 52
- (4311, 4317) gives 48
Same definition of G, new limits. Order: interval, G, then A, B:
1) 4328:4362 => 13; 35.3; 13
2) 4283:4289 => 6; 28.3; 6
